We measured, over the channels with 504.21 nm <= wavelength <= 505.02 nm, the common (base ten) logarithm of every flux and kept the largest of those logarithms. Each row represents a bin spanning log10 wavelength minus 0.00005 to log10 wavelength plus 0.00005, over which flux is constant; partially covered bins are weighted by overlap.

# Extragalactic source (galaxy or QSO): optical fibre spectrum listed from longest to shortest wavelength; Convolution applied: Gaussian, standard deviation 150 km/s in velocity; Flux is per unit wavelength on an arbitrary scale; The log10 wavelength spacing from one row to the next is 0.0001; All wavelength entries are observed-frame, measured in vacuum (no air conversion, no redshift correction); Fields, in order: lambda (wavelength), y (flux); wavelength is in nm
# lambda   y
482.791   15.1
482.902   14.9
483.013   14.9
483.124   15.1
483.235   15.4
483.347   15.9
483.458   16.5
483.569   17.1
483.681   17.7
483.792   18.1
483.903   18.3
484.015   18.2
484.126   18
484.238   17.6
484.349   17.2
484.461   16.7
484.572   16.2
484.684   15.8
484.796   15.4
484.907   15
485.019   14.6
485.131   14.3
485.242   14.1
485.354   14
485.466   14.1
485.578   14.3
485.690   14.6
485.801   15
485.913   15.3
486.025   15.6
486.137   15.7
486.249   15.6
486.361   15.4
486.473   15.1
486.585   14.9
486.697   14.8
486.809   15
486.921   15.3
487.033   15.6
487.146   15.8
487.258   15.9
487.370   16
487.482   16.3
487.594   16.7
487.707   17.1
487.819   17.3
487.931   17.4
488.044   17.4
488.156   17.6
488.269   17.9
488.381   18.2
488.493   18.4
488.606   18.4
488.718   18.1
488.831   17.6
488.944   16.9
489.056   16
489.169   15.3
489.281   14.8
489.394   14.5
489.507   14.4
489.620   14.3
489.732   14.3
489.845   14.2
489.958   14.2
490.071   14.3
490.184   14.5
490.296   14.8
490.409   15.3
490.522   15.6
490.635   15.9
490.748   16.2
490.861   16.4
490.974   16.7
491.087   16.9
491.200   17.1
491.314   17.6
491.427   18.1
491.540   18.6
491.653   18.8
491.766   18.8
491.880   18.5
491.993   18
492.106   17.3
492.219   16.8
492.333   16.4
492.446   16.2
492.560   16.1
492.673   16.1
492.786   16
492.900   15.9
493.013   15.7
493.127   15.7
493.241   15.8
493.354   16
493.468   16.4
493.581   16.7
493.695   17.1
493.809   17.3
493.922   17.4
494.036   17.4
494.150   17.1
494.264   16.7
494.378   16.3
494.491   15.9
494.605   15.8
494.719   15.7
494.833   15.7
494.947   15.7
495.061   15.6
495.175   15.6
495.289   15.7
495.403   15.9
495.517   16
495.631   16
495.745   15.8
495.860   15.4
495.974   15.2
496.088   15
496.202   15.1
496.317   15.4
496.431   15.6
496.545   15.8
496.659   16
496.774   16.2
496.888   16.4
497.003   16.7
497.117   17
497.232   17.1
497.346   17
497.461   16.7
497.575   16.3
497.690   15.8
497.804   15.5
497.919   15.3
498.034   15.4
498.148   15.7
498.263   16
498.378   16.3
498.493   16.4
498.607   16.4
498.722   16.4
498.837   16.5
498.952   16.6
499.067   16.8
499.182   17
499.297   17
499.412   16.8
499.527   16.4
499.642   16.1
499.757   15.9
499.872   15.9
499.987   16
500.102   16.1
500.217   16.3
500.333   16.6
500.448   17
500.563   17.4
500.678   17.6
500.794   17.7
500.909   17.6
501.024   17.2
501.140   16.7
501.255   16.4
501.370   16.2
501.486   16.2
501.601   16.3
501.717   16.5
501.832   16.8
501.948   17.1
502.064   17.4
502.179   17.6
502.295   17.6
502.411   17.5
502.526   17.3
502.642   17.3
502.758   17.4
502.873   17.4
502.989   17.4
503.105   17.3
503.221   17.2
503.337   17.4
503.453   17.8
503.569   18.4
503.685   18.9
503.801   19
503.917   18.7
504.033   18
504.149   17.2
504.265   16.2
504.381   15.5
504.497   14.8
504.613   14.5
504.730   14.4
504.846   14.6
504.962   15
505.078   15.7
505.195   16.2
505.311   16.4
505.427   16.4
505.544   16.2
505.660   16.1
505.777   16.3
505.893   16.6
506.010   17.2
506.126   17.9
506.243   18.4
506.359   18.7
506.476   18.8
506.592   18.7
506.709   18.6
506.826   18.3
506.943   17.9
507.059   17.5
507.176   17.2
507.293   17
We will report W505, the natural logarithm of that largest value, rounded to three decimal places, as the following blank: 0.190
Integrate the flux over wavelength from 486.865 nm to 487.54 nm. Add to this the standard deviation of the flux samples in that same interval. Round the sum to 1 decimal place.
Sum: 11.0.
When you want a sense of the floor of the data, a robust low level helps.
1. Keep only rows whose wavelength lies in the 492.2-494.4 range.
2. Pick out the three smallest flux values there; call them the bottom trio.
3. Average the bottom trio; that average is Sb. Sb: 15.7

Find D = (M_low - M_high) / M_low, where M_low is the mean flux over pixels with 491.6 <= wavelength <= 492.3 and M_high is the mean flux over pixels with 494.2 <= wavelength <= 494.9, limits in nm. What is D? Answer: 0.11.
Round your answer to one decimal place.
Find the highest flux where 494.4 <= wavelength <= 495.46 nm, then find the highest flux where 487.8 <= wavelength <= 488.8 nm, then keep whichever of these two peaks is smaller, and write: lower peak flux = 15.9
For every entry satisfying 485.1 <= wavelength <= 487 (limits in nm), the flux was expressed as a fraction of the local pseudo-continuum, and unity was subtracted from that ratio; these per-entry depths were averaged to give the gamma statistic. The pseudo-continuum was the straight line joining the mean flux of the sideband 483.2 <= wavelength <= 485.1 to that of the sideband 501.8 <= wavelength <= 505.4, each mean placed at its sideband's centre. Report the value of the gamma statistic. -0.11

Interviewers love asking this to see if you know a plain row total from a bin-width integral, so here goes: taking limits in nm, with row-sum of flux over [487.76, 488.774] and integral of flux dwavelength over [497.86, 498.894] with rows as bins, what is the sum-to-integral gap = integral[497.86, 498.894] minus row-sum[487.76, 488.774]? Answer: -144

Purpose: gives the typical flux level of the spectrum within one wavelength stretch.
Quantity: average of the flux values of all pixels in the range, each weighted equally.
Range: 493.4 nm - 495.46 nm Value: 16.3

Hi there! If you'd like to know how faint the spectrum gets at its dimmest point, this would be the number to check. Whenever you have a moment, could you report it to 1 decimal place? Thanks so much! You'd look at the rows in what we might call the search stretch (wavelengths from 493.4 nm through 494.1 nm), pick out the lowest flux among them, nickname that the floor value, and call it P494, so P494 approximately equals 16.4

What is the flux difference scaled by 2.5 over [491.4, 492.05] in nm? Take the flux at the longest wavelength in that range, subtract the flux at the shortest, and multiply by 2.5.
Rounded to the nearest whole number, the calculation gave 0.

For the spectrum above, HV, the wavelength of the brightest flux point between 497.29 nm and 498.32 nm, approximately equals 497.346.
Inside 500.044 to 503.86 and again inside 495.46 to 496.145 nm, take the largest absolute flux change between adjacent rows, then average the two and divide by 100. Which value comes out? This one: 0.0050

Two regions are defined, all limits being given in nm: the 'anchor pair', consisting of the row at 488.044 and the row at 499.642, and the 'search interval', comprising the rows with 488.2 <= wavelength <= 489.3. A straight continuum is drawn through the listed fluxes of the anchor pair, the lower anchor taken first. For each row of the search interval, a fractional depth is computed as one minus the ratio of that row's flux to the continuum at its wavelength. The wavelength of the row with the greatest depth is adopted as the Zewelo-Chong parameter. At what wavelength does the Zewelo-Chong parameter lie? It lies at 489.281 nm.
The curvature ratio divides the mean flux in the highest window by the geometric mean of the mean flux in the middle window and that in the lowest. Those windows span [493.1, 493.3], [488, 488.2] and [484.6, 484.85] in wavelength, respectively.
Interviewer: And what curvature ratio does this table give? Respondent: 0.95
